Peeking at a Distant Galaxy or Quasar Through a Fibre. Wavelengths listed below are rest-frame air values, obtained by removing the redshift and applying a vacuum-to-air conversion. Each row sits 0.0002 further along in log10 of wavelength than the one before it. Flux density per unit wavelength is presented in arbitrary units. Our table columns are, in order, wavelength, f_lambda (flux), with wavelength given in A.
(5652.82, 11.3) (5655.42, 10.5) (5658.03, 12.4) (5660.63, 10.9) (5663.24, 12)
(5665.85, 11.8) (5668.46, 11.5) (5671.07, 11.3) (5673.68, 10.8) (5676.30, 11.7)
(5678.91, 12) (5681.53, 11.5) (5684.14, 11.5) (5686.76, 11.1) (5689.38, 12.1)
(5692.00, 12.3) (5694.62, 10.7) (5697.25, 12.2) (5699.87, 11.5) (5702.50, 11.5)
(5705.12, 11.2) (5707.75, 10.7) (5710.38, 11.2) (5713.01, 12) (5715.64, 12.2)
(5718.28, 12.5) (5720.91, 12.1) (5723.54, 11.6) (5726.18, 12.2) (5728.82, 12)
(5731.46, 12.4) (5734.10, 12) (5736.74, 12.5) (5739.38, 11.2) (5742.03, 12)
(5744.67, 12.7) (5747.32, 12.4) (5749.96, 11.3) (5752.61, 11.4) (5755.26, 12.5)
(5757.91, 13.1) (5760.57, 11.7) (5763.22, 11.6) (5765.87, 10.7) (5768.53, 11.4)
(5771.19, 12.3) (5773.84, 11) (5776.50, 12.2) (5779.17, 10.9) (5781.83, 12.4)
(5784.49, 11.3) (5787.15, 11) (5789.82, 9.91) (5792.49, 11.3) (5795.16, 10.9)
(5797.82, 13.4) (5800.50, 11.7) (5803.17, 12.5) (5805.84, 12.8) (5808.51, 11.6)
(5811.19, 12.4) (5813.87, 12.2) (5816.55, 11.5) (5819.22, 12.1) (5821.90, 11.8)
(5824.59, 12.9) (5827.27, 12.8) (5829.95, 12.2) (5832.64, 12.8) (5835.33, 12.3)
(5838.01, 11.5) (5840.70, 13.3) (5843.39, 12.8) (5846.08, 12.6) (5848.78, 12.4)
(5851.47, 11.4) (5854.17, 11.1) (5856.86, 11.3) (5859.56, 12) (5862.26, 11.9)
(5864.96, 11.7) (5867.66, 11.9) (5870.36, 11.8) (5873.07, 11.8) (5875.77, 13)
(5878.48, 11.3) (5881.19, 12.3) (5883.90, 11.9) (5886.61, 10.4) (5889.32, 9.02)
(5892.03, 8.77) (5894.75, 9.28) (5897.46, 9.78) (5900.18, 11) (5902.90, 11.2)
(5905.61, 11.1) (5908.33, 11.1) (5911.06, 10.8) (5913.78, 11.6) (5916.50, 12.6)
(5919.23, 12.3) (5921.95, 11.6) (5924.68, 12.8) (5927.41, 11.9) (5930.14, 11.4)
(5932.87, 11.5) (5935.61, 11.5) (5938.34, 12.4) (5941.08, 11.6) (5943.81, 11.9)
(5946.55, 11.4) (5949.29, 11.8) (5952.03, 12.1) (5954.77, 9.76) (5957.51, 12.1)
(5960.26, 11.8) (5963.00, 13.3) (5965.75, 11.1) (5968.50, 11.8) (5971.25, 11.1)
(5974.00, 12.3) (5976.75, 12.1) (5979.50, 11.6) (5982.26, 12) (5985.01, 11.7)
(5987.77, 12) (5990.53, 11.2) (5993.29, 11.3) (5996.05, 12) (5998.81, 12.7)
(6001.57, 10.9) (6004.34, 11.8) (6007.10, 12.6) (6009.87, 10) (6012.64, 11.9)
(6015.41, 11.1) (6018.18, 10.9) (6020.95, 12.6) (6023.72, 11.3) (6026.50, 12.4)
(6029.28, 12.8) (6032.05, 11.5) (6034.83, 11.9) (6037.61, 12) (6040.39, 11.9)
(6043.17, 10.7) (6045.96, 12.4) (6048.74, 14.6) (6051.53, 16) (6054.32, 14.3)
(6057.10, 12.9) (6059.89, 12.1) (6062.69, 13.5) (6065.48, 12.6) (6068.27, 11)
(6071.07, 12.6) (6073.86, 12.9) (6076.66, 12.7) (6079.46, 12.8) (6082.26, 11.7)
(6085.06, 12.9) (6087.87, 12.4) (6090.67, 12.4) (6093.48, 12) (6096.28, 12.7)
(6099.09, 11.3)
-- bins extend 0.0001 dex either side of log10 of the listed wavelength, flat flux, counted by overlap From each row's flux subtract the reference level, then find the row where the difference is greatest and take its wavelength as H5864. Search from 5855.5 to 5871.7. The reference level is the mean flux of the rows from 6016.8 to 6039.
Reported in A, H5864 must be 5859.56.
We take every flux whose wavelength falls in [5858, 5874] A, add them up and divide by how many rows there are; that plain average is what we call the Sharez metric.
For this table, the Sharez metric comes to 11.8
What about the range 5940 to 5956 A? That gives 11.4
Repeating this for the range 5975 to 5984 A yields 11.9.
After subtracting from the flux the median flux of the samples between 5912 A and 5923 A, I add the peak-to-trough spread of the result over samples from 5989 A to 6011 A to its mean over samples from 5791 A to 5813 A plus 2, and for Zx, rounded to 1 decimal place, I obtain 4.8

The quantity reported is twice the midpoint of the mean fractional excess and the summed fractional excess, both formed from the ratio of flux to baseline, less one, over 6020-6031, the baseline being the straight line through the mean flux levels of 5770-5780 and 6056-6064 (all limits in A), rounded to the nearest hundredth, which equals -0.16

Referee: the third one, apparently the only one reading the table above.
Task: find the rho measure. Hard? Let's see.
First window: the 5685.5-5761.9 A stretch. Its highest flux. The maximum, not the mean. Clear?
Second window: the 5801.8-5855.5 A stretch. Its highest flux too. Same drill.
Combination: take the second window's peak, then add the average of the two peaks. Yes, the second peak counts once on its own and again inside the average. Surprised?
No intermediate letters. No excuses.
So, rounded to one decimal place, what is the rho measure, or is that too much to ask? 26.5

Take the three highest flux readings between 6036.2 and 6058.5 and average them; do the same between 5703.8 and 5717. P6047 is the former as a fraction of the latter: 1.27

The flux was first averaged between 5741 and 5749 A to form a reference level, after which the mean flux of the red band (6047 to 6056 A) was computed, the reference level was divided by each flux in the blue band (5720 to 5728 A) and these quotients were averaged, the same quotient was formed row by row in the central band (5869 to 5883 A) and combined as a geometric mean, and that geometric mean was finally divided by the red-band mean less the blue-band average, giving 0.074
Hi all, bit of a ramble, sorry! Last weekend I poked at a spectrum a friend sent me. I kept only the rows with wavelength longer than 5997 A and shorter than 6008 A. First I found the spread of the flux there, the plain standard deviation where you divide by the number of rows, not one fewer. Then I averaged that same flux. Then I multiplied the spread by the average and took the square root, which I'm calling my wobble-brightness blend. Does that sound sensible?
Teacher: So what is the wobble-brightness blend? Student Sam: 2.95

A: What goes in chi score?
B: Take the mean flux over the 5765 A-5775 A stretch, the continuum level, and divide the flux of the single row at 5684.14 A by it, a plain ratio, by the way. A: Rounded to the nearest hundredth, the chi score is 1.01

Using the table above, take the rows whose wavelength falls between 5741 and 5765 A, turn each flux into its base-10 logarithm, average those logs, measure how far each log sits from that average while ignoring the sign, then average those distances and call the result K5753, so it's 0.019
